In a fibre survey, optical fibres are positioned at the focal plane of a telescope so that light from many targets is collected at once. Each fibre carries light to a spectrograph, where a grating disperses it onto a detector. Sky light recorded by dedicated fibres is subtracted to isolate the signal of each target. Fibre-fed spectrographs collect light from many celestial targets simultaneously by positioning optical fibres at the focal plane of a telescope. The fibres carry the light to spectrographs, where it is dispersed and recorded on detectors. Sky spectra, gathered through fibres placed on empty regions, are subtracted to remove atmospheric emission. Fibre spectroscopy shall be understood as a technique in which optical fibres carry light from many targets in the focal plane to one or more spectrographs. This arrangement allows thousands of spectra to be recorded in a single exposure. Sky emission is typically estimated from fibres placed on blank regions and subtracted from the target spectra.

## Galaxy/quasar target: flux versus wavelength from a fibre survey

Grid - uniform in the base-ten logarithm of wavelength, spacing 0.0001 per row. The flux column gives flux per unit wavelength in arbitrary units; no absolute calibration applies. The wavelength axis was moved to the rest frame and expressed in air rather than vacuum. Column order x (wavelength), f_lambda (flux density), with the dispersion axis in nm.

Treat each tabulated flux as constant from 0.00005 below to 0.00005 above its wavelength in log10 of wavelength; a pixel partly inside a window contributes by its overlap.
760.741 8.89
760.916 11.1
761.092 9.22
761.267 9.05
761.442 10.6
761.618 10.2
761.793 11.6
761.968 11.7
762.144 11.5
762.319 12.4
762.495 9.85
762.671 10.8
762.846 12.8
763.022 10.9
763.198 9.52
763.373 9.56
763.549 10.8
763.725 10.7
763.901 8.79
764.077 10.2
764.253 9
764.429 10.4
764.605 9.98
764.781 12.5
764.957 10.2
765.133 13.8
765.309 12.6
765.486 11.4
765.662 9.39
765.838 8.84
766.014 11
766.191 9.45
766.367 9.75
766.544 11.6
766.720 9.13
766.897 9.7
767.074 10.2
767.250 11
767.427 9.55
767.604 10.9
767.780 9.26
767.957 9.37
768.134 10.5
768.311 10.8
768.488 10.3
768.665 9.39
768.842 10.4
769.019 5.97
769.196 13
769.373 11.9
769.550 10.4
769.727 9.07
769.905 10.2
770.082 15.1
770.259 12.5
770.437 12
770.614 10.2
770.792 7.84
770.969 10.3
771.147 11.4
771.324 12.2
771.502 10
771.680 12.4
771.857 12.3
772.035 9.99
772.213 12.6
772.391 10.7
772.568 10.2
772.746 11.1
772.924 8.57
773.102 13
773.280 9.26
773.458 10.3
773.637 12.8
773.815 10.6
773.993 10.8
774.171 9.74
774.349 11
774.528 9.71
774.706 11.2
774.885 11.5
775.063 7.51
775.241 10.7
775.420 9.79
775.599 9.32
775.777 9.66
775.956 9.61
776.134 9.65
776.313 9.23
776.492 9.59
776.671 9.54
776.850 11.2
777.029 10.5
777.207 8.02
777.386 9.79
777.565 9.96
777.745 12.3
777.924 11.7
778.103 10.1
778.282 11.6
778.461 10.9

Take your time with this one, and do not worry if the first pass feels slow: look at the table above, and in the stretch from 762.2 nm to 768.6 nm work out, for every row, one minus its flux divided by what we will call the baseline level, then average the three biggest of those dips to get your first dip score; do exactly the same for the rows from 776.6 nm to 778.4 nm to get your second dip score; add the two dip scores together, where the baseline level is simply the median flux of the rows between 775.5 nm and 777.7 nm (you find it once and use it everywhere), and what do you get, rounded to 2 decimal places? 0.13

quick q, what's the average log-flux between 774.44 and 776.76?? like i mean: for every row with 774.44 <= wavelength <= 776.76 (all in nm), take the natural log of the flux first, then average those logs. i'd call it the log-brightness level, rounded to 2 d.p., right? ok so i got 2.27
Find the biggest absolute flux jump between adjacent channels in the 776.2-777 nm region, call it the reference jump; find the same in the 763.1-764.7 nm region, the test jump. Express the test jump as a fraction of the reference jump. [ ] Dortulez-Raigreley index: 1.15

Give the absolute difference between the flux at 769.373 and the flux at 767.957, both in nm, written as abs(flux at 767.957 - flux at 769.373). 2.5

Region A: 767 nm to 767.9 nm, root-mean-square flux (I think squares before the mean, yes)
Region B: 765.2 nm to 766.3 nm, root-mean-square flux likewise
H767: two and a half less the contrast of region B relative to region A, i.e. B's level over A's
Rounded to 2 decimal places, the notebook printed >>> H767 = 1.47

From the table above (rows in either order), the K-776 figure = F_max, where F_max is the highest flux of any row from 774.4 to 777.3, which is 11.5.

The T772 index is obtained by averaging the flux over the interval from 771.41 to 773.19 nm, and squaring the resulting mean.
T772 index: 123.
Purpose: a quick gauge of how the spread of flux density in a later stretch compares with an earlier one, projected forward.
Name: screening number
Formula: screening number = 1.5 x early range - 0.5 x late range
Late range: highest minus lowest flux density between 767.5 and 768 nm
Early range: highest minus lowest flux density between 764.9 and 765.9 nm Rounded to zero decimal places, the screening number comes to 7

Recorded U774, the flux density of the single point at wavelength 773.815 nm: 10.6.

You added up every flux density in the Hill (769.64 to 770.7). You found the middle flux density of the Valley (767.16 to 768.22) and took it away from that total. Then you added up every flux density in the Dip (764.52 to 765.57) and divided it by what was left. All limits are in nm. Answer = 1.19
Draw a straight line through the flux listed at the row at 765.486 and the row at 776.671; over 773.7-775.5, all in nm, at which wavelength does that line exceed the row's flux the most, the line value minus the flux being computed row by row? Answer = 775.063 nm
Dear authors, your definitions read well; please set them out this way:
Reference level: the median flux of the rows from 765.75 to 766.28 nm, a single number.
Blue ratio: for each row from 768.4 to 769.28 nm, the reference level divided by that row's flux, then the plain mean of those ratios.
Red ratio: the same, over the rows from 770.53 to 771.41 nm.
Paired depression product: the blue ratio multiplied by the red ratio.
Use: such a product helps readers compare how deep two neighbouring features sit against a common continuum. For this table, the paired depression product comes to 0.96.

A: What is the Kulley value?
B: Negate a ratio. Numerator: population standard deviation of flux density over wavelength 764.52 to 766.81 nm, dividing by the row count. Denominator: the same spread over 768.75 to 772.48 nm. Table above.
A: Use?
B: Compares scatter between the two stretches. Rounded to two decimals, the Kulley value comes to -0.78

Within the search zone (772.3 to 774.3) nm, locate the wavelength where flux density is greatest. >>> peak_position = 773.102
